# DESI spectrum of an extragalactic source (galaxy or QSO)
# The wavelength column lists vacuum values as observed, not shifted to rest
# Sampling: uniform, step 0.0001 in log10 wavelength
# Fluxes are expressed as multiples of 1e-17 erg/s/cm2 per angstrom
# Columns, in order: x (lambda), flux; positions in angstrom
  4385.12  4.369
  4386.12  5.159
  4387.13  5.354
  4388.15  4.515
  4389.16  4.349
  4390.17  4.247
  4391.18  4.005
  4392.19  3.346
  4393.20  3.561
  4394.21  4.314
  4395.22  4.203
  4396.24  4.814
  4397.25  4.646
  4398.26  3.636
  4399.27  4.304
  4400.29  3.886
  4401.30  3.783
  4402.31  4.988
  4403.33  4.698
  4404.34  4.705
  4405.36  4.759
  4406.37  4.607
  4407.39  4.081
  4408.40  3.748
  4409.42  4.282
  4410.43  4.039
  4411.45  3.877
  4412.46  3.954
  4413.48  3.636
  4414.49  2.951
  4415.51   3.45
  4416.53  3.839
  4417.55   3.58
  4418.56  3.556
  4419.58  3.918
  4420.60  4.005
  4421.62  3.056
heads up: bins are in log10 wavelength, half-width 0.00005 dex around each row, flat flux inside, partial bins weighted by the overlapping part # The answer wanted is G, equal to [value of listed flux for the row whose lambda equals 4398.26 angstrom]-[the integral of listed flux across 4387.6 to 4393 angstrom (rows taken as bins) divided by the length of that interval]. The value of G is -0.43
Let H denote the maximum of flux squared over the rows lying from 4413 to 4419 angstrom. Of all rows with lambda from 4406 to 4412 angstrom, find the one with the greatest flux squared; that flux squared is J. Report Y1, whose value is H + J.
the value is 36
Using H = 15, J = 21.2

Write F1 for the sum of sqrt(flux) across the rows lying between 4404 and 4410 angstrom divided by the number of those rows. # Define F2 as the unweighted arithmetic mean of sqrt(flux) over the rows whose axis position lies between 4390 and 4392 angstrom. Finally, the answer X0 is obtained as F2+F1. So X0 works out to 4.12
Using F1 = 2.09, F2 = 2.03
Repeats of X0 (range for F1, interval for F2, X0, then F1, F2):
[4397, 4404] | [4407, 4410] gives 4.07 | 2.06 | 2.01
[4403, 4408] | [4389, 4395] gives 4.13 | 2.14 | 1.99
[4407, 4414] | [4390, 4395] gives 3.96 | 1.99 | 1.97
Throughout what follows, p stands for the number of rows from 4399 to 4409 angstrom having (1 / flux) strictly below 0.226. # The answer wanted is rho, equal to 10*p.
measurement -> 50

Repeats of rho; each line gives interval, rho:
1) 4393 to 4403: 30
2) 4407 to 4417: 0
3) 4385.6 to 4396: 30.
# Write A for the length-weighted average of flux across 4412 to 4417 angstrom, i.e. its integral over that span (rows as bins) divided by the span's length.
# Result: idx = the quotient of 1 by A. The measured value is 0.28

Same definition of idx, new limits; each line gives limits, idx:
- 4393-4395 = 0.25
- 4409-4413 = 0.25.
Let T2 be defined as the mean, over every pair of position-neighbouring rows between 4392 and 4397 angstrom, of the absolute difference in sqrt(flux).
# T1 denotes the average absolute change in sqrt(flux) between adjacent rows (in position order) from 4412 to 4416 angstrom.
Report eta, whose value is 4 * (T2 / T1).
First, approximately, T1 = 0.137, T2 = 0.105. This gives 3.1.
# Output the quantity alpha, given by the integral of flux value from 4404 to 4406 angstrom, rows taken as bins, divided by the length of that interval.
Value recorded 4.7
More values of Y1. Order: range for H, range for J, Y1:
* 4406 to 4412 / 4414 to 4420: 37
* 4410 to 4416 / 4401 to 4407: 41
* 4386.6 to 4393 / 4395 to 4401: 52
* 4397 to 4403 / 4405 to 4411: 48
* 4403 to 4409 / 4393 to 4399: 46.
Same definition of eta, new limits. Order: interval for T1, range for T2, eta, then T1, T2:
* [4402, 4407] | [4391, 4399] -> 17.4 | 0.029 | 0.125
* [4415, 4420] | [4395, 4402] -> 7.2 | 0.067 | 0.121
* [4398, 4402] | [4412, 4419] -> 3.9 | 0.099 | 0.098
